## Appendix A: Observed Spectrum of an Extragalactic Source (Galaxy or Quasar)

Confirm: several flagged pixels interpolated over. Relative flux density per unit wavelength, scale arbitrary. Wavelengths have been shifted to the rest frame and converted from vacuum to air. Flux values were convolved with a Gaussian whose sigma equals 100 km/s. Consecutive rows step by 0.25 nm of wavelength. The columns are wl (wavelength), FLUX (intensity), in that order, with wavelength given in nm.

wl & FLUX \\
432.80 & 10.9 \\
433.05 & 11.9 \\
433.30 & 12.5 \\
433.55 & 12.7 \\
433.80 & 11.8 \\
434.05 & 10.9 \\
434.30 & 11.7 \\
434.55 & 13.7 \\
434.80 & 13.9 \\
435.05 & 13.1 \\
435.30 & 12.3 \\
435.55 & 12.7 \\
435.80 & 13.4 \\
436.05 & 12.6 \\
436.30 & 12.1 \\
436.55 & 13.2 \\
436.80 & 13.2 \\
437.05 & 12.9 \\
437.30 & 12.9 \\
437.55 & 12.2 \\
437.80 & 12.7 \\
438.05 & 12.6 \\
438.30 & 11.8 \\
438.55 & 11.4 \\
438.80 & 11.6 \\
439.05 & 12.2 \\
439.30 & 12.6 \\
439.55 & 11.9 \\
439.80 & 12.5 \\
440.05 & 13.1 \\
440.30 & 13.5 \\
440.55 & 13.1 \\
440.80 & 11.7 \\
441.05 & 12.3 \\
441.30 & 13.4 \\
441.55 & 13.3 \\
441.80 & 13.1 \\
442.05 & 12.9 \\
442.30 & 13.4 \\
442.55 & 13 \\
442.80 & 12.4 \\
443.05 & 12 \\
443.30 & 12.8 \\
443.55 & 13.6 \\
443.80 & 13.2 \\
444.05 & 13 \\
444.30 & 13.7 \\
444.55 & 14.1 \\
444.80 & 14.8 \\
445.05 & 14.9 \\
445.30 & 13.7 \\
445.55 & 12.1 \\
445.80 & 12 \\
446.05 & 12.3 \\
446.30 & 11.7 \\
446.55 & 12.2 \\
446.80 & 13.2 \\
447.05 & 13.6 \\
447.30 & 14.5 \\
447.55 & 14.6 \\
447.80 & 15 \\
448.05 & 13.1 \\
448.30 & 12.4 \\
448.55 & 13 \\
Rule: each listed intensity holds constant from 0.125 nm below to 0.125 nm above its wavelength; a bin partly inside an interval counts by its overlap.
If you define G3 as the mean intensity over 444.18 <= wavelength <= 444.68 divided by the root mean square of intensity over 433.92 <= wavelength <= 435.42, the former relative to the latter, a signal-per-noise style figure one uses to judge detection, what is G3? 1.10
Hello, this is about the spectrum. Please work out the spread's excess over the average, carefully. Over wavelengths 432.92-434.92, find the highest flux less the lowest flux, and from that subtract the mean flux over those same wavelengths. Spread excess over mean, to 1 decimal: -9.4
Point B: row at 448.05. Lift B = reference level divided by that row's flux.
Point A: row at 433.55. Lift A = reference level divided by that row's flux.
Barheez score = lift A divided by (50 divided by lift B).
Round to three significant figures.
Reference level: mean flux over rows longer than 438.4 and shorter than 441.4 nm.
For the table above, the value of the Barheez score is 0.0186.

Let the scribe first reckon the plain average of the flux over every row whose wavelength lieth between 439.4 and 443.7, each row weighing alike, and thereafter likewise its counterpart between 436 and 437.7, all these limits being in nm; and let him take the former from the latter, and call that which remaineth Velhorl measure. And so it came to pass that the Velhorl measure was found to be -0.09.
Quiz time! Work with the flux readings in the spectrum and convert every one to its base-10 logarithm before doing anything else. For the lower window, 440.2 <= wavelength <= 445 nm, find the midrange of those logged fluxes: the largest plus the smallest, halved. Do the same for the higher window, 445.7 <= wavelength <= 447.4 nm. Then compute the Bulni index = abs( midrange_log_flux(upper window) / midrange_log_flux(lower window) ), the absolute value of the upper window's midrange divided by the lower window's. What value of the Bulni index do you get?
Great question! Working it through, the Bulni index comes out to 0.996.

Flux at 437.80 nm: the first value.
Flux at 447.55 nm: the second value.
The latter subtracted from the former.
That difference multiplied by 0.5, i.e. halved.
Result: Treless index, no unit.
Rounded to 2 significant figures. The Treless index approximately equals -0.95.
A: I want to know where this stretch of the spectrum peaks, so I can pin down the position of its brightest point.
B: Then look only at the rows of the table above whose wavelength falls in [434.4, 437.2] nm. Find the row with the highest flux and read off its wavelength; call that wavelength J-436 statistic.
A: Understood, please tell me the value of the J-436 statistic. 434.80 nm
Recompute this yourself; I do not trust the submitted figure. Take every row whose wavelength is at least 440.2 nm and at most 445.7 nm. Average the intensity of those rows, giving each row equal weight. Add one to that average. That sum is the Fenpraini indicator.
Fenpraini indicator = 14.2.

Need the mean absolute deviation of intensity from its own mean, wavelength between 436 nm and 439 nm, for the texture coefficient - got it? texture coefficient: 0.5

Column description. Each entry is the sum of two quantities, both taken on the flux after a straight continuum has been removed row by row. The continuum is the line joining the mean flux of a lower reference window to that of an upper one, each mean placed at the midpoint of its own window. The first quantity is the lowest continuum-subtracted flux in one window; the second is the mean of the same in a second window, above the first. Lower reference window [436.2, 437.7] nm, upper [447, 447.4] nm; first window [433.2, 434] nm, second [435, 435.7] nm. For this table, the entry -0.4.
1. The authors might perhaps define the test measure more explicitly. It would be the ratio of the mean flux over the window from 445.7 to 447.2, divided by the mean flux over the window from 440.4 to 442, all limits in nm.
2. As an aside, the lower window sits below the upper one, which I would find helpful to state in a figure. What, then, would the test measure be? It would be 0.98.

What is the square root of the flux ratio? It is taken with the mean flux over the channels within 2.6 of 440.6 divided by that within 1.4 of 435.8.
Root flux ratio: 0.983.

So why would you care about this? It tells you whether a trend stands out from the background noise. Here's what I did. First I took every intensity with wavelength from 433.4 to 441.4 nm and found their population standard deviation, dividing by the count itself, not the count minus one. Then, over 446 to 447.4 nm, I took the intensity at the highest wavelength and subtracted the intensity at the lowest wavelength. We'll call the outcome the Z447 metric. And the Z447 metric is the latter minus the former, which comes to 1.5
